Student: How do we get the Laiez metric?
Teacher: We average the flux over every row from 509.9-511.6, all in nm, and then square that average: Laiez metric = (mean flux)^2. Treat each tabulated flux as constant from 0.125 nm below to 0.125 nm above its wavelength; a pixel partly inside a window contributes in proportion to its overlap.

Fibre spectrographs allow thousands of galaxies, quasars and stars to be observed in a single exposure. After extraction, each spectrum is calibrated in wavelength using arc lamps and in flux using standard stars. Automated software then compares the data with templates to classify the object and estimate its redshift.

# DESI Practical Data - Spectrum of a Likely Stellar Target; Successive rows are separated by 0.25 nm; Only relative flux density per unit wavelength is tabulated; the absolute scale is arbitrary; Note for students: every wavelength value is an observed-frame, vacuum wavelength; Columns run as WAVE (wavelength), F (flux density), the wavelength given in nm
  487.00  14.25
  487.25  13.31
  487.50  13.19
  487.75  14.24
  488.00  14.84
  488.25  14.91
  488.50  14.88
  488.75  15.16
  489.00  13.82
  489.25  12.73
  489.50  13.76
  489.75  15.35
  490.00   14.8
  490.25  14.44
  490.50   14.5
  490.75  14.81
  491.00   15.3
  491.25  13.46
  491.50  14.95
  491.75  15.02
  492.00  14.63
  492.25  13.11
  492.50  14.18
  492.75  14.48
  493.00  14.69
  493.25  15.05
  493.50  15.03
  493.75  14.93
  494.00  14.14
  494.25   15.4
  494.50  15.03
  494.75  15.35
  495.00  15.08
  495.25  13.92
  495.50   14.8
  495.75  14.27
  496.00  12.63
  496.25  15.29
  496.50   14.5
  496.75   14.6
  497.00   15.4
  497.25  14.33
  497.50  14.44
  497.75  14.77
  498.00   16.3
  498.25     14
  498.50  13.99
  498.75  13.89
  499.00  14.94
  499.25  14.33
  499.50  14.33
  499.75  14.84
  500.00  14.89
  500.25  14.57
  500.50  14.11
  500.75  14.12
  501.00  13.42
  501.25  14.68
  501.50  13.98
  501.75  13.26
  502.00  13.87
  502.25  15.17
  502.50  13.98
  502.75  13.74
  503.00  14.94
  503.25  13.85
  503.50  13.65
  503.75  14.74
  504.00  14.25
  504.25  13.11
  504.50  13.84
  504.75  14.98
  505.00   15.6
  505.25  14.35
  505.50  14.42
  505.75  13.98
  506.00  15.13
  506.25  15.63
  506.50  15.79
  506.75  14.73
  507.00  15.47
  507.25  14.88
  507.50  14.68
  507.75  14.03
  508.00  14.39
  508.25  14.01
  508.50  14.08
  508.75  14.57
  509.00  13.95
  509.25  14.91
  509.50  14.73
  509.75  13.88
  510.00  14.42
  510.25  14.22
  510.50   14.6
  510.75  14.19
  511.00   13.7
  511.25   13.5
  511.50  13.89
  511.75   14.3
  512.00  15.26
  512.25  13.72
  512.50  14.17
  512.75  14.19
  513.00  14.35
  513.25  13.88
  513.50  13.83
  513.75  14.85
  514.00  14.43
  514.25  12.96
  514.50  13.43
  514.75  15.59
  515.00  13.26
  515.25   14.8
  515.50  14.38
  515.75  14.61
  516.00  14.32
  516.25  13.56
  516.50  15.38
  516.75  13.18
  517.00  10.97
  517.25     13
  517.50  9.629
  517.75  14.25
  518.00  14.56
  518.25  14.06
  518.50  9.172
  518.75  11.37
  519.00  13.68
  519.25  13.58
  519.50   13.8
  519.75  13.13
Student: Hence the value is 198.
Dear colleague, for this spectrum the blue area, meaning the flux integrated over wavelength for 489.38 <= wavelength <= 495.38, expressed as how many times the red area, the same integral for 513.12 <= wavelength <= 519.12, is 1.09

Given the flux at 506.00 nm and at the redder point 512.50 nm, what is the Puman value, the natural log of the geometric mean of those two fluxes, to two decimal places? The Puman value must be 2.68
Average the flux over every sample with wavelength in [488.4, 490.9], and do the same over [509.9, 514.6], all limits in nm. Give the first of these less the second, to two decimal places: 0.33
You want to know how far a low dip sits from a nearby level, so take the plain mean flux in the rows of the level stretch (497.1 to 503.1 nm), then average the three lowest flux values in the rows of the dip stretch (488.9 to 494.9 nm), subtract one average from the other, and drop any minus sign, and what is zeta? 1.3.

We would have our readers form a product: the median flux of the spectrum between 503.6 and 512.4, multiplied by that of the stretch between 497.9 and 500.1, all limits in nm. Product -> 206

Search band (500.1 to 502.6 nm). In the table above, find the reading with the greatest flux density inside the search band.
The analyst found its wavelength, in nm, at 502.25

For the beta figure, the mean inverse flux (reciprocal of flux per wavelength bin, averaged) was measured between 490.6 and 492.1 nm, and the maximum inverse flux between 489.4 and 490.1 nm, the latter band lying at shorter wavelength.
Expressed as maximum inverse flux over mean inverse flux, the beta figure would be 1.07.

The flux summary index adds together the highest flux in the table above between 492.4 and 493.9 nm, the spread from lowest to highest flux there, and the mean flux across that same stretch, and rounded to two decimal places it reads 30.65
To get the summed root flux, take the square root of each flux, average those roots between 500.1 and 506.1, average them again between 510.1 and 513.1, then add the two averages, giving 7.537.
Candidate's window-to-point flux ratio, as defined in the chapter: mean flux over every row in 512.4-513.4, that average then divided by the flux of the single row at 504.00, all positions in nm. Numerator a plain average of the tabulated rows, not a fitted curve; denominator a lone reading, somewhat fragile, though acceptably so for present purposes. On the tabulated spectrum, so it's 0.99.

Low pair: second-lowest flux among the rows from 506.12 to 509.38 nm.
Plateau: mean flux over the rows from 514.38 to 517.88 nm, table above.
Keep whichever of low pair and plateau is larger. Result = 14.0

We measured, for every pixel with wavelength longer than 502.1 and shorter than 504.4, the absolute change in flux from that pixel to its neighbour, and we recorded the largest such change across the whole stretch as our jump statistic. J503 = 1.2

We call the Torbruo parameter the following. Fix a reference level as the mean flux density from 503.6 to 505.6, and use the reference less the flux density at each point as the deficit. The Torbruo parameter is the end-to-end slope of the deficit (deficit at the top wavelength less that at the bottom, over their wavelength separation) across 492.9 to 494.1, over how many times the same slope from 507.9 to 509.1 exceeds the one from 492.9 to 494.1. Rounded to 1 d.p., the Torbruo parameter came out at 0.7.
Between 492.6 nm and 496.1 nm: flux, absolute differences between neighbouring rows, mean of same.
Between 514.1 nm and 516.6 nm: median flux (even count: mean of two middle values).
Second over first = 24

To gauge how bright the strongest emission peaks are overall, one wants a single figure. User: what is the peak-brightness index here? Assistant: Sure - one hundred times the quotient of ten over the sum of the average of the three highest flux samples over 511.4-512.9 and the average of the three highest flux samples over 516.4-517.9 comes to 34.66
